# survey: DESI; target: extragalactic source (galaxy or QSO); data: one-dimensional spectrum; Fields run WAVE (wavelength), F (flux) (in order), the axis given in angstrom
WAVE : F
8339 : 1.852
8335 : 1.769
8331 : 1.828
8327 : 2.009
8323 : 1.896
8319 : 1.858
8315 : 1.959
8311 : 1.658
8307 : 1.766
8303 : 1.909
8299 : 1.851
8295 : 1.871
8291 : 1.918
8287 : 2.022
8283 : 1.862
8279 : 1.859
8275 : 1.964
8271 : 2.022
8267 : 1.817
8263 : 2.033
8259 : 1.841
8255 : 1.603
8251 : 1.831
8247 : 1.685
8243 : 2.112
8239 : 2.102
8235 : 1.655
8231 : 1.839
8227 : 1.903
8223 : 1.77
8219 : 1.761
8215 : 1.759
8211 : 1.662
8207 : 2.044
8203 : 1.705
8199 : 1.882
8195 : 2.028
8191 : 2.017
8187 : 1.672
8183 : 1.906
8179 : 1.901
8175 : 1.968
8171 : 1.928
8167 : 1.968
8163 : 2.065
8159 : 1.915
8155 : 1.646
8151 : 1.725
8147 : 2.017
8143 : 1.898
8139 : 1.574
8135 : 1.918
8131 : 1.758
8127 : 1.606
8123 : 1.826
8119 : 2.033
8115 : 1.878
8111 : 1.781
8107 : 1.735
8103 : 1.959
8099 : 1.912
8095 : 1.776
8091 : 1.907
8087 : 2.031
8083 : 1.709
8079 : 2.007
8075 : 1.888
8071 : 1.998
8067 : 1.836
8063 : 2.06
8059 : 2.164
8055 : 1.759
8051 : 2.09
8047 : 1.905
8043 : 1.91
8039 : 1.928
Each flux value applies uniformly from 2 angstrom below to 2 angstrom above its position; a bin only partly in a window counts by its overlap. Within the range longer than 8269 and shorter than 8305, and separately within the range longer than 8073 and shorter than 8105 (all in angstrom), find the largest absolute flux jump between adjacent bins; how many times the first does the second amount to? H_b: 2.0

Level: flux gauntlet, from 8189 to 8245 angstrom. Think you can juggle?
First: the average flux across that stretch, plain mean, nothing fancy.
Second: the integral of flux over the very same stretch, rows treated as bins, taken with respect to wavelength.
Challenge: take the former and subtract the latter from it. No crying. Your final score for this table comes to -103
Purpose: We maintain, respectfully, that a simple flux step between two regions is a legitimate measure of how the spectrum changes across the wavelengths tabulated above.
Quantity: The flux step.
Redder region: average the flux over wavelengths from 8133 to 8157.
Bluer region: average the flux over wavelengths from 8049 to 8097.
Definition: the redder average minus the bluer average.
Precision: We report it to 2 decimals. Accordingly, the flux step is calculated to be -0.14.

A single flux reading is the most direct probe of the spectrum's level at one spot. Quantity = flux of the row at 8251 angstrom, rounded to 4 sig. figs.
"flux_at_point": 1.831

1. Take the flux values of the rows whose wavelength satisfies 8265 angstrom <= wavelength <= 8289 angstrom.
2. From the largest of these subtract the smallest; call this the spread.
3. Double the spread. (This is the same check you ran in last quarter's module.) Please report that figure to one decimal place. 0.4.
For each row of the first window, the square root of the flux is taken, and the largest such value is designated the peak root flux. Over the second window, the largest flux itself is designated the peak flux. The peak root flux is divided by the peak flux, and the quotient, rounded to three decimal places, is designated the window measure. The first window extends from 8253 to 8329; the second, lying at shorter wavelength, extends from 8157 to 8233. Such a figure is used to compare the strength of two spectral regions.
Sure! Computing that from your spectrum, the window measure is 0.690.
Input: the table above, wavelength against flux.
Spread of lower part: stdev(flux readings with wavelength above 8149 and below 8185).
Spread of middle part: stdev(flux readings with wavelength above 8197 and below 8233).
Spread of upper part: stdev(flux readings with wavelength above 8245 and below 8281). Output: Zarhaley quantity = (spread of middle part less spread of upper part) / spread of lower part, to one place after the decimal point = -0.2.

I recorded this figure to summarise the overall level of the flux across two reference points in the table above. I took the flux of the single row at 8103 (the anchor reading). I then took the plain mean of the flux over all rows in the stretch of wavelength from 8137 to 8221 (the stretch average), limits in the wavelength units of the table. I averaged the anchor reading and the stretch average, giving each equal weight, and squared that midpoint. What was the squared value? 3.64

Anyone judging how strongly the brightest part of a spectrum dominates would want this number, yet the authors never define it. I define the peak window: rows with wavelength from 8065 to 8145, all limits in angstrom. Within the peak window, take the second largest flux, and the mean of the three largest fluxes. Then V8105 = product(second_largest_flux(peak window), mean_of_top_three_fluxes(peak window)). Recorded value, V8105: 4.11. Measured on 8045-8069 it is 4.40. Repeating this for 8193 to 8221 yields 4.02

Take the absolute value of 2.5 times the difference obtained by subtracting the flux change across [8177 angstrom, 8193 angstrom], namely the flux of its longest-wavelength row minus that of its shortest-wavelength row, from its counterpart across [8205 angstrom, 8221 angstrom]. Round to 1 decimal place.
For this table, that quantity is 1.0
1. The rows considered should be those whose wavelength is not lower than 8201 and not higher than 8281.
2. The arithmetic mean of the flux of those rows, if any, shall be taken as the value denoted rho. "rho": 1.85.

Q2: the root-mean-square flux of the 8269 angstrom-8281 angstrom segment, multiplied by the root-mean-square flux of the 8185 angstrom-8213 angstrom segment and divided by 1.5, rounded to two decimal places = 2.42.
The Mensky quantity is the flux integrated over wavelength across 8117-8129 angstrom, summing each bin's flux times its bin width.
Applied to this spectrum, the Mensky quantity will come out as 21.9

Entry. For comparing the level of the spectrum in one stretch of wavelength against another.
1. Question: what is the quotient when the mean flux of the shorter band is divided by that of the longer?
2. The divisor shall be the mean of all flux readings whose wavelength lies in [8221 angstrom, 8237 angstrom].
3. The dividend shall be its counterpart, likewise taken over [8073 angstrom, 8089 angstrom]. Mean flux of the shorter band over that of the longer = 1.07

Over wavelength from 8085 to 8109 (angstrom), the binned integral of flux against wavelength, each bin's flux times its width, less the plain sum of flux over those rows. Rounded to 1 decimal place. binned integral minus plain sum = 34.0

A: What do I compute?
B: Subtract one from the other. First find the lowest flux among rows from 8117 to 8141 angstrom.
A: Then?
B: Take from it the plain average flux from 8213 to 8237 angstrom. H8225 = -0.21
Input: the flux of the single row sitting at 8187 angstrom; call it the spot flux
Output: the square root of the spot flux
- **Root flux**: 1.293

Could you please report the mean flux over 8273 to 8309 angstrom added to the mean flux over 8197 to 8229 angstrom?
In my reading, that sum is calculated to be 3.70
